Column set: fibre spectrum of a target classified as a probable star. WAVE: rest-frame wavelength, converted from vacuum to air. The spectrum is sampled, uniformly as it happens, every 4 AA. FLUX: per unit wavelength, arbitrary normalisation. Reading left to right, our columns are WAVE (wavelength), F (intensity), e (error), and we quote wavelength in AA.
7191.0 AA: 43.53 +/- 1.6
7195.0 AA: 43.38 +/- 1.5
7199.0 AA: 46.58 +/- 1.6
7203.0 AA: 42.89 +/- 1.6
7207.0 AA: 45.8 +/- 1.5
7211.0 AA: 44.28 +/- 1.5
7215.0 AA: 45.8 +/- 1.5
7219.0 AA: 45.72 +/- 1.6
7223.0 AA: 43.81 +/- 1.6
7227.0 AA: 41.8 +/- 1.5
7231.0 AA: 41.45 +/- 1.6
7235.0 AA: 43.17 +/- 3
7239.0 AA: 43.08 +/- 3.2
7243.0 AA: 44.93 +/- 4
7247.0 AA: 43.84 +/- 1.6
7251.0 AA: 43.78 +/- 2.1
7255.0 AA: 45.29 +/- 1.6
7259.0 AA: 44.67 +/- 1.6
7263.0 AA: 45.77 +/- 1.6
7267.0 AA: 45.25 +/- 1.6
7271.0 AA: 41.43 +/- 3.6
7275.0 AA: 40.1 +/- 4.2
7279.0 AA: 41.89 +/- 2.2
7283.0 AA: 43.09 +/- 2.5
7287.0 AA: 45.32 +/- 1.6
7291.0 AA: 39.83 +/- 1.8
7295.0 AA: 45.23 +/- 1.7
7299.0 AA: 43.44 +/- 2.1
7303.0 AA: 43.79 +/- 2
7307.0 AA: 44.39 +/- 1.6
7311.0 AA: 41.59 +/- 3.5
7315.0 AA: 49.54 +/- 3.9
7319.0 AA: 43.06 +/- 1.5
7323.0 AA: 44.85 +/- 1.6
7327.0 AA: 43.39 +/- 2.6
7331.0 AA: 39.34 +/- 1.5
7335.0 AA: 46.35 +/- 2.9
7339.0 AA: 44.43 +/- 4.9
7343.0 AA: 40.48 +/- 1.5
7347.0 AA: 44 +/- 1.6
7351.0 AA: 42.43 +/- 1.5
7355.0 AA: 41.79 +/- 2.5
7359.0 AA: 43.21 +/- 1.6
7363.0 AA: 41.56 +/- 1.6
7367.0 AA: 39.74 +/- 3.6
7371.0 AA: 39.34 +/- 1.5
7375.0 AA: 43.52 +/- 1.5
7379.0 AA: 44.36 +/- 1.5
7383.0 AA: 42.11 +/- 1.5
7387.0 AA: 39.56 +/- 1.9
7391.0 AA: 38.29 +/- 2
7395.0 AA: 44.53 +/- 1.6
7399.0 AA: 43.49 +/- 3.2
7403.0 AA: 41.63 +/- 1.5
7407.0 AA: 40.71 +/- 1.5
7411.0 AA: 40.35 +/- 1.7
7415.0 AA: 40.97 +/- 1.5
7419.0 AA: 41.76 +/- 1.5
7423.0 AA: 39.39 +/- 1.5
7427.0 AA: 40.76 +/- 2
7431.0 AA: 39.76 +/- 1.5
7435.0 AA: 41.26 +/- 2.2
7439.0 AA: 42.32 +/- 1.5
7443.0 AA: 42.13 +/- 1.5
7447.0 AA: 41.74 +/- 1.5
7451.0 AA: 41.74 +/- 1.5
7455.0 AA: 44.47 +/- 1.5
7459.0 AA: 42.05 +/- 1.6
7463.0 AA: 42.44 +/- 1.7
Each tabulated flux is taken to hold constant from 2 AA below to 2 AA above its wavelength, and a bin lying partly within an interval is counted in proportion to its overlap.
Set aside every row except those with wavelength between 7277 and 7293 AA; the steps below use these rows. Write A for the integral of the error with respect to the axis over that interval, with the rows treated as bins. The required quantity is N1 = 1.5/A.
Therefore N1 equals 0.046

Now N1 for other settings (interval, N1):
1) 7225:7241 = 0.040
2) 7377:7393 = 0.054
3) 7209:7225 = 0.060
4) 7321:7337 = 0.044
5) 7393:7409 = 0.048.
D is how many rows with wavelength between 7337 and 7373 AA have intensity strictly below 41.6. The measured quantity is 4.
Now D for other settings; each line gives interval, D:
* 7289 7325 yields 2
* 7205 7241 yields 1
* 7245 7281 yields 2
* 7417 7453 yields 4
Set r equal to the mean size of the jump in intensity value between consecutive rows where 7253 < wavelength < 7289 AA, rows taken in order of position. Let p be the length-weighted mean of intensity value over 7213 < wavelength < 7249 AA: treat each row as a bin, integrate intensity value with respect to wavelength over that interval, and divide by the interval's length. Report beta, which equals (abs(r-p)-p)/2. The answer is -0.79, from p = 43.7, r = 1.6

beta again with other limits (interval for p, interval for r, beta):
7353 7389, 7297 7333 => -1.59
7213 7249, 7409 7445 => -0.56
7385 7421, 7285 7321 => -1.93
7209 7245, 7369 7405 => -1.26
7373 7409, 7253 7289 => -0.79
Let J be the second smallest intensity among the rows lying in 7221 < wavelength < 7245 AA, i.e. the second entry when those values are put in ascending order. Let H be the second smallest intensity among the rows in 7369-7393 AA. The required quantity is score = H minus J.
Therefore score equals -2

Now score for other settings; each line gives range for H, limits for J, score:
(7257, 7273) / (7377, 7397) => 5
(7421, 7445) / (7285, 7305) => -4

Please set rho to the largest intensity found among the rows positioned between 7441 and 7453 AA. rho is 42.13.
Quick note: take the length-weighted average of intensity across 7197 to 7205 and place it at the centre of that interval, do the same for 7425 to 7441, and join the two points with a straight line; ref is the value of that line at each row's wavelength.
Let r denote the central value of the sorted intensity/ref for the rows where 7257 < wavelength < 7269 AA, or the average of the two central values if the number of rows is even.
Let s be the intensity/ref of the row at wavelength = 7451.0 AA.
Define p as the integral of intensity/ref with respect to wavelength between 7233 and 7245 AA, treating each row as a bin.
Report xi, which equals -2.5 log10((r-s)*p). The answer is 2.18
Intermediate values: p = 12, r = 1.04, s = 1.02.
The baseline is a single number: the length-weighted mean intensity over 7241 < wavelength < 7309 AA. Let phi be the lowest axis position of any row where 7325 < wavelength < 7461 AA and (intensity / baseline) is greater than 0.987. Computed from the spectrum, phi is 7327.0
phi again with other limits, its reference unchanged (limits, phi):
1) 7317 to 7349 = 7323.0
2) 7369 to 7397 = 7375.0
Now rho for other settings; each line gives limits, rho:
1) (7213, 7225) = 45.8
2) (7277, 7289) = 45.32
